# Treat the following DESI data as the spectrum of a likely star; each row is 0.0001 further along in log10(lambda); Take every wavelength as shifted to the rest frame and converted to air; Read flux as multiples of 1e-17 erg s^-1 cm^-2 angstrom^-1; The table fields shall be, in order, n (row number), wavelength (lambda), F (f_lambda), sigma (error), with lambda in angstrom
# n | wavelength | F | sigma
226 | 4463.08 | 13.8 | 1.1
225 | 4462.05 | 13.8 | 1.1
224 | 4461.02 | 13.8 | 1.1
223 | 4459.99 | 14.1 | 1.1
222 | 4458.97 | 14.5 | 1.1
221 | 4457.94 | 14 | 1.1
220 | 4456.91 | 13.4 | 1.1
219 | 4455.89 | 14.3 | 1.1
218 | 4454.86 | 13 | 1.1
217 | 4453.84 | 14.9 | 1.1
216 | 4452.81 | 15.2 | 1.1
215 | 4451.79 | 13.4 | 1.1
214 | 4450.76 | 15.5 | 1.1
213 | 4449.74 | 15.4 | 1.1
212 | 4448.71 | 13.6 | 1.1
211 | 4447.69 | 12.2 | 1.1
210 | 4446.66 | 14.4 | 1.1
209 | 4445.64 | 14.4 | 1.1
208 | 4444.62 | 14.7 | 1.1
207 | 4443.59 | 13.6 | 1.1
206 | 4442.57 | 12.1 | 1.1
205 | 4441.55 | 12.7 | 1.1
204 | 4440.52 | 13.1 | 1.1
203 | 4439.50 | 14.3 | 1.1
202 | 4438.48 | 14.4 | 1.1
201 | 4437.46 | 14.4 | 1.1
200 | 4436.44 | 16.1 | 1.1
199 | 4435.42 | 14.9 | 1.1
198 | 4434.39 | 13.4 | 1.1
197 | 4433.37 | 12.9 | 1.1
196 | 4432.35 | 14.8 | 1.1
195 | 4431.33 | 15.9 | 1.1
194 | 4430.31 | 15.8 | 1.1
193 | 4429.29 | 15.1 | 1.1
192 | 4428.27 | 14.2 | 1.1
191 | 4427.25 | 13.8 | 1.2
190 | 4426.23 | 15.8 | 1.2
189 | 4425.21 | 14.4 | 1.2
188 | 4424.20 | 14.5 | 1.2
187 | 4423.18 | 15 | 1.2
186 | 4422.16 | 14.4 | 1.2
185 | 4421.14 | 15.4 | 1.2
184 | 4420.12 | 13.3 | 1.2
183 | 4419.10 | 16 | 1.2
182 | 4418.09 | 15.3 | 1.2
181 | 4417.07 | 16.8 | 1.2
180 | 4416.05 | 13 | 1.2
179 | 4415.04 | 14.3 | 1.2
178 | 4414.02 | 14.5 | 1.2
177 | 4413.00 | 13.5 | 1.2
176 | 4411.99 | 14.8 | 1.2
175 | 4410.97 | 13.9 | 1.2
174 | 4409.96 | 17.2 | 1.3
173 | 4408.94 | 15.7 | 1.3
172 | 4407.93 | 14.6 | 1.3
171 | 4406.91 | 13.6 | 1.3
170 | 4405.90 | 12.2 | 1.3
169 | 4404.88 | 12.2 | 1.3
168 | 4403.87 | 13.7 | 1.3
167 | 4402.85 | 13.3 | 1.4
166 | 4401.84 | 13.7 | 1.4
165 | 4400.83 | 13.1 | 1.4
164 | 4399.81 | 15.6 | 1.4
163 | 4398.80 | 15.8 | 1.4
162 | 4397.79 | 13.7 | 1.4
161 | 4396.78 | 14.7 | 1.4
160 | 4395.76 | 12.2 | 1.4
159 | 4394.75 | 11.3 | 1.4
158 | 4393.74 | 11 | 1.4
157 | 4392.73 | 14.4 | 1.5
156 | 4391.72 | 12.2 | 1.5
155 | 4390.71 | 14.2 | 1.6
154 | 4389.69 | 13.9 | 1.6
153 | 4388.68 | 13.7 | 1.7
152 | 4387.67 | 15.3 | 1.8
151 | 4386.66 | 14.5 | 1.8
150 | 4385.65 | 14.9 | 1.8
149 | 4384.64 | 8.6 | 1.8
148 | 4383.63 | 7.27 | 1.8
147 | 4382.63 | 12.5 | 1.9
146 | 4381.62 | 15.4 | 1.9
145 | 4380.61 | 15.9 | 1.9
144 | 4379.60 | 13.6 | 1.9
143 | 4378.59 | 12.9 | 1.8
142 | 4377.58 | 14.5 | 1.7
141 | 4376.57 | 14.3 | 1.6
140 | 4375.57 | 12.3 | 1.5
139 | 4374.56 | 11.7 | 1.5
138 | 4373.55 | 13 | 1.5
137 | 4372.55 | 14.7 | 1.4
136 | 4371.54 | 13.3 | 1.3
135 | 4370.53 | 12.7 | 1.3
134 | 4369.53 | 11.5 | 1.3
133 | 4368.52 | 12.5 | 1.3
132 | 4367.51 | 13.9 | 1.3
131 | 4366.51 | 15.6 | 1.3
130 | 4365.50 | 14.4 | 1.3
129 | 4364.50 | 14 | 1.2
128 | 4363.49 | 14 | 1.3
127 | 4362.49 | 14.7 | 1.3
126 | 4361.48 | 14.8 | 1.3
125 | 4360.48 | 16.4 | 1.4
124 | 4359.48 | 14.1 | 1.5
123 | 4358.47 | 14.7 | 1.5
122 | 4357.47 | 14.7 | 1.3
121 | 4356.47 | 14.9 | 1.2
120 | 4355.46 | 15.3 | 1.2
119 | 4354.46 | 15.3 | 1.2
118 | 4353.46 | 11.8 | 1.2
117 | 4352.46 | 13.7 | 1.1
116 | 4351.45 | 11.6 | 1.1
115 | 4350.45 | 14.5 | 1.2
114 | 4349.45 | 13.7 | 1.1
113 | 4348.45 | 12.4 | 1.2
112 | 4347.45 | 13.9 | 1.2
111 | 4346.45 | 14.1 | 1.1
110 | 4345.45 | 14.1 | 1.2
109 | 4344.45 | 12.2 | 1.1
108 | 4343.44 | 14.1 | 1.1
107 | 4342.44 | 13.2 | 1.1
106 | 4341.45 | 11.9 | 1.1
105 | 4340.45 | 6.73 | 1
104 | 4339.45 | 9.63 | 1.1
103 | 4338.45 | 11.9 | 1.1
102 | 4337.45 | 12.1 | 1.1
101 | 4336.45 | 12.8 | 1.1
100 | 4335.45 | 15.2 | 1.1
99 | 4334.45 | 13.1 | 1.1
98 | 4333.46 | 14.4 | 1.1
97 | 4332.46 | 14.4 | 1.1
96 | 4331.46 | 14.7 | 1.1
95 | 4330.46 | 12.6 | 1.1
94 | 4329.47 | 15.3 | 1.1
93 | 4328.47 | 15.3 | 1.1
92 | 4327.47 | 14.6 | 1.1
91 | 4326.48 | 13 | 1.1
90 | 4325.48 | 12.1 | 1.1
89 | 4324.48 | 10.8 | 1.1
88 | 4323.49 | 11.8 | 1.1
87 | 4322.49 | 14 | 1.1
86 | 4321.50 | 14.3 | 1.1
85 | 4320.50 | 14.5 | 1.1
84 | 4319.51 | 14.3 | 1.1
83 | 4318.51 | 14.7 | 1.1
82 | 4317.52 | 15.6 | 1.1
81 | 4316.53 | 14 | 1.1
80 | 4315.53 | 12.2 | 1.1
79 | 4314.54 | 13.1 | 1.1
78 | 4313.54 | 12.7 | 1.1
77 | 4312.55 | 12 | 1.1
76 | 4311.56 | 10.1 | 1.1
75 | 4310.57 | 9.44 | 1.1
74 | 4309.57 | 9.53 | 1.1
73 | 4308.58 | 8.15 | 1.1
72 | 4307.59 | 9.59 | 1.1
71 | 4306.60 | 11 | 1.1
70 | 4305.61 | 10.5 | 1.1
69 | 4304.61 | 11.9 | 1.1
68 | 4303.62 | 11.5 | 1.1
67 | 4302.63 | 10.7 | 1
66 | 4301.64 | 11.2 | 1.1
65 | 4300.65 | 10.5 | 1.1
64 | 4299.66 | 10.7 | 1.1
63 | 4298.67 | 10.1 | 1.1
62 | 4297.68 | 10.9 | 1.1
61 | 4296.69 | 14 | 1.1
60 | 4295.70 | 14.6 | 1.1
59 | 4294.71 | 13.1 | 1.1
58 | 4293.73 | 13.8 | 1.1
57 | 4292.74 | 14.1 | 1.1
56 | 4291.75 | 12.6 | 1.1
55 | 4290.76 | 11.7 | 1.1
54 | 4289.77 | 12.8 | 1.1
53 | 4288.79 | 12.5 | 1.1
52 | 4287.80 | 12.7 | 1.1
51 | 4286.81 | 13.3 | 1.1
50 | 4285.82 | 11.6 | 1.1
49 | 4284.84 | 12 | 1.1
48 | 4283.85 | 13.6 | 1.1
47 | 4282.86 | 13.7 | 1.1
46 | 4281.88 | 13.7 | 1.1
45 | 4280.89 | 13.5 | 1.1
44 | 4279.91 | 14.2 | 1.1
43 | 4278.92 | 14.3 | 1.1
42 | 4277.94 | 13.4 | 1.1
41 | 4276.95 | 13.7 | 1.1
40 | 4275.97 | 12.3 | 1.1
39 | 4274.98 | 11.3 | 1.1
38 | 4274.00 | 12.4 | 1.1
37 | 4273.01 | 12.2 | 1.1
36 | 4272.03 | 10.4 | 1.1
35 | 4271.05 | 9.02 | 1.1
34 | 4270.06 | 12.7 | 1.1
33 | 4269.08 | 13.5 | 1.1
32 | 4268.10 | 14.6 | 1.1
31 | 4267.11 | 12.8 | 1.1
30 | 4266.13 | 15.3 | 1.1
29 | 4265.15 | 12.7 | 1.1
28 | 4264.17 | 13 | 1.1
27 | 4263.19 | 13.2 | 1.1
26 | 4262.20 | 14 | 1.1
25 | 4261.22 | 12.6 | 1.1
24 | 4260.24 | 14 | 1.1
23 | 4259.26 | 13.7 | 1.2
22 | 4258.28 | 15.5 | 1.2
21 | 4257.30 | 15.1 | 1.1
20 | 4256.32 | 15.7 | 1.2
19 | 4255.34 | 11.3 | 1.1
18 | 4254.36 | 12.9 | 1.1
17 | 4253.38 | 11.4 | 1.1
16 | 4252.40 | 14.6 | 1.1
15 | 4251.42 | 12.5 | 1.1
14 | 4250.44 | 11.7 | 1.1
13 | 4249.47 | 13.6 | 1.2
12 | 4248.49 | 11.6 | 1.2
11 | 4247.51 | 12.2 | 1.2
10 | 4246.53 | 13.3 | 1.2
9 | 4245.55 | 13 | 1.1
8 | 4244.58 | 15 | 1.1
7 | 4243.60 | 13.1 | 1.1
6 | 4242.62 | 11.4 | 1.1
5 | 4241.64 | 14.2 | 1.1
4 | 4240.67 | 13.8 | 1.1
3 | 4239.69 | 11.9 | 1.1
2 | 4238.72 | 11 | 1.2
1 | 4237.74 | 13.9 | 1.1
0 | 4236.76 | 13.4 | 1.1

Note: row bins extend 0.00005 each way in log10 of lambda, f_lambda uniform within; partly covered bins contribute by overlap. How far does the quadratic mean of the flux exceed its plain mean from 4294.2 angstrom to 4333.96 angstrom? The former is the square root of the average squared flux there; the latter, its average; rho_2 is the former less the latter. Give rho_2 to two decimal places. 0.15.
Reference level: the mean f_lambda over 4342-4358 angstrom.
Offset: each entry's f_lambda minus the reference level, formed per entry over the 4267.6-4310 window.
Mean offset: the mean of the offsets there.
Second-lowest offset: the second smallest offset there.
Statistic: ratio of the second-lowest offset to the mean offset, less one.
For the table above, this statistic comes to 2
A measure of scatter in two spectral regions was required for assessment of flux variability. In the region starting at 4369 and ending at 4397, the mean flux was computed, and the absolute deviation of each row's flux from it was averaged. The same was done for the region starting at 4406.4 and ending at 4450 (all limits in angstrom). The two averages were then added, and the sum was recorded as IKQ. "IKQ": 2.38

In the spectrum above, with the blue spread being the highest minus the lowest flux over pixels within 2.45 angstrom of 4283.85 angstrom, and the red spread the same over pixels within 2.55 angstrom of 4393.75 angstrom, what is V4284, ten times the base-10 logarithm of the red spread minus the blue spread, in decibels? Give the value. 1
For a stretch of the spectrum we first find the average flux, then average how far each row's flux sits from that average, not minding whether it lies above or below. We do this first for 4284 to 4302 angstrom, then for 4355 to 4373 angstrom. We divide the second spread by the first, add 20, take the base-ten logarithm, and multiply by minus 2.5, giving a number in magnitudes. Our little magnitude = -3.29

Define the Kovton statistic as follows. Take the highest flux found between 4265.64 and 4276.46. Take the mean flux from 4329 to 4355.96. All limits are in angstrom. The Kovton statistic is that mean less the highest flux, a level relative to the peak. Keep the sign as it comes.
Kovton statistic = -2.16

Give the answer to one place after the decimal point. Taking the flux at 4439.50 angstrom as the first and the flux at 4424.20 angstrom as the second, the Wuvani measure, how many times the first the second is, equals 1.0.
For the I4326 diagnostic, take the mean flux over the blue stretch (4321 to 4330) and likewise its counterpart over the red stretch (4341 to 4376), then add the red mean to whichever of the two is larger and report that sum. 27.4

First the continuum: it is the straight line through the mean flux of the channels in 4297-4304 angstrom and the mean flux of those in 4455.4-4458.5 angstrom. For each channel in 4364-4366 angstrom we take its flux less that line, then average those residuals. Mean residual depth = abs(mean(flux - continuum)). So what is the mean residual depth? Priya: 2.1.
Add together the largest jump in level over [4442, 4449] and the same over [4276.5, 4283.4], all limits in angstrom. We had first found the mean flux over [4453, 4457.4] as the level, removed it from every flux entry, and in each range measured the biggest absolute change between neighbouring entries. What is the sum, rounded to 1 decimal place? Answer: 3.1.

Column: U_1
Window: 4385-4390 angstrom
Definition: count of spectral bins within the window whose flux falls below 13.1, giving 0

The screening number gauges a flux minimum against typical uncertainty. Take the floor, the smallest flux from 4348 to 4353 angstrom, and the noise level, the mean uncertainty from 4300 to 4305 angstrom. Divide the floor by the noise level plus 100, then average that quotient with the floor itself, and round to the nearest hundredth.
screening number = 5.86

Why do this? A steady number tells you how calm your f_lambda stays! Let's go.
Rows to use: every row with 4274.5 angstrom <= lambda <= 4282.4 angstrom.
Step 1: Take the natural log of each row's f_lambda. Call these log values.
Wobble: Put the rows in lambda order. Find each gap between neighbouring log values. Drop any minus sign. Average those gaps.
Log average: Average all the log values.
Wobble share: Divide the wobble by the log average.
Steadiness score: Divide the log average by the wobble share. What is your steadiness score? 133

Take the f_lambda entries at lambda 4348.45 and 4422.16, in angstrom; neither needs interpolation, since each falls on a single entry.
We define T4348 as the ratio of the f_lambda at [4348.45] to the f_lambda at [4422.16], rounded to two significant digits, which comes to 0.86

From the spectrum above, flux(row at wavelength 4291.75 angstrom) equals 12.6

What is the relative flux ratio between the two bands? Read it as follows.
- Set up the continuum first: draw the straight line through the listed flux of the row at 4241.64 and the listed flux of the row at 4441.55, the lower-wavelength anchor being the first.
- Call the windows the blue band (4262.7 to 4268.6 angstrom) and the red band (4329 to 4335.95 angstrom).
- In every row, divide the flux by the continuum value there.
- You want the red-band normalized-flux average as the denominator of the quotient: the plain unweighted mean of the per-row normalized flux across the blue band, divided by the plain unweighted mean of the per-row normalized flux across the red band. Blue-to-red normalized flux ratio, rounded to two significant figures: 0.92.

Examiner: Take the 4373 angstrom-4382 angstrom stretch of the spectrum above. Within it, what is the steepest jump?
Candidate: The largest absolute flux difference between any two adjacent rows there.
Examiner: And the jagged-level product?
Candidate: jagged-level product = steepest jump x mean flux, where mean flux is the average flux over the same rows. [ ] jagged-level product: 31.6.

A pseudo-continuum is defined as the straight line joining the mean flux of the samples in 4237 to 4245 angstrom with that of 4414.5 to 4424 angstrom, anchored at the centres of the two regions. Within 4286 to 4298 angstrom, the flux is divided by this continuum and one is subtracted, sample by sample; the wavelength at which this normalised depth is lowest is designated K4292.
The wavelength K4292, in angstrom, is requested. 4297.68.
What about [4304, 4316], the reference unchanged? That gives 4308.58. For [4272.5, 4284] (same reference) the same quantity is 4274.98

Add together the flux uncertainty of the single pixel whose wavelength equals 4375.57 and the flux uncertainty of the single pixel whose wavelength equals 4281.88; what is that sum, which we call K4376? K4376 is 2.60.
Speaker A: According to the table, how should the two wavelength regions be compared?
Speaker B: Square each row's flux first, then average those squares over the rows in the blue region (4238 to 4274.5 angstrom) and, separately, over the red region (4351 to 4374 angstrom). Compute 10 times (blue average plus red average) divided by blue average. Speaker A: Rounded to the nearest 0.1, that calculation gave 21.5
